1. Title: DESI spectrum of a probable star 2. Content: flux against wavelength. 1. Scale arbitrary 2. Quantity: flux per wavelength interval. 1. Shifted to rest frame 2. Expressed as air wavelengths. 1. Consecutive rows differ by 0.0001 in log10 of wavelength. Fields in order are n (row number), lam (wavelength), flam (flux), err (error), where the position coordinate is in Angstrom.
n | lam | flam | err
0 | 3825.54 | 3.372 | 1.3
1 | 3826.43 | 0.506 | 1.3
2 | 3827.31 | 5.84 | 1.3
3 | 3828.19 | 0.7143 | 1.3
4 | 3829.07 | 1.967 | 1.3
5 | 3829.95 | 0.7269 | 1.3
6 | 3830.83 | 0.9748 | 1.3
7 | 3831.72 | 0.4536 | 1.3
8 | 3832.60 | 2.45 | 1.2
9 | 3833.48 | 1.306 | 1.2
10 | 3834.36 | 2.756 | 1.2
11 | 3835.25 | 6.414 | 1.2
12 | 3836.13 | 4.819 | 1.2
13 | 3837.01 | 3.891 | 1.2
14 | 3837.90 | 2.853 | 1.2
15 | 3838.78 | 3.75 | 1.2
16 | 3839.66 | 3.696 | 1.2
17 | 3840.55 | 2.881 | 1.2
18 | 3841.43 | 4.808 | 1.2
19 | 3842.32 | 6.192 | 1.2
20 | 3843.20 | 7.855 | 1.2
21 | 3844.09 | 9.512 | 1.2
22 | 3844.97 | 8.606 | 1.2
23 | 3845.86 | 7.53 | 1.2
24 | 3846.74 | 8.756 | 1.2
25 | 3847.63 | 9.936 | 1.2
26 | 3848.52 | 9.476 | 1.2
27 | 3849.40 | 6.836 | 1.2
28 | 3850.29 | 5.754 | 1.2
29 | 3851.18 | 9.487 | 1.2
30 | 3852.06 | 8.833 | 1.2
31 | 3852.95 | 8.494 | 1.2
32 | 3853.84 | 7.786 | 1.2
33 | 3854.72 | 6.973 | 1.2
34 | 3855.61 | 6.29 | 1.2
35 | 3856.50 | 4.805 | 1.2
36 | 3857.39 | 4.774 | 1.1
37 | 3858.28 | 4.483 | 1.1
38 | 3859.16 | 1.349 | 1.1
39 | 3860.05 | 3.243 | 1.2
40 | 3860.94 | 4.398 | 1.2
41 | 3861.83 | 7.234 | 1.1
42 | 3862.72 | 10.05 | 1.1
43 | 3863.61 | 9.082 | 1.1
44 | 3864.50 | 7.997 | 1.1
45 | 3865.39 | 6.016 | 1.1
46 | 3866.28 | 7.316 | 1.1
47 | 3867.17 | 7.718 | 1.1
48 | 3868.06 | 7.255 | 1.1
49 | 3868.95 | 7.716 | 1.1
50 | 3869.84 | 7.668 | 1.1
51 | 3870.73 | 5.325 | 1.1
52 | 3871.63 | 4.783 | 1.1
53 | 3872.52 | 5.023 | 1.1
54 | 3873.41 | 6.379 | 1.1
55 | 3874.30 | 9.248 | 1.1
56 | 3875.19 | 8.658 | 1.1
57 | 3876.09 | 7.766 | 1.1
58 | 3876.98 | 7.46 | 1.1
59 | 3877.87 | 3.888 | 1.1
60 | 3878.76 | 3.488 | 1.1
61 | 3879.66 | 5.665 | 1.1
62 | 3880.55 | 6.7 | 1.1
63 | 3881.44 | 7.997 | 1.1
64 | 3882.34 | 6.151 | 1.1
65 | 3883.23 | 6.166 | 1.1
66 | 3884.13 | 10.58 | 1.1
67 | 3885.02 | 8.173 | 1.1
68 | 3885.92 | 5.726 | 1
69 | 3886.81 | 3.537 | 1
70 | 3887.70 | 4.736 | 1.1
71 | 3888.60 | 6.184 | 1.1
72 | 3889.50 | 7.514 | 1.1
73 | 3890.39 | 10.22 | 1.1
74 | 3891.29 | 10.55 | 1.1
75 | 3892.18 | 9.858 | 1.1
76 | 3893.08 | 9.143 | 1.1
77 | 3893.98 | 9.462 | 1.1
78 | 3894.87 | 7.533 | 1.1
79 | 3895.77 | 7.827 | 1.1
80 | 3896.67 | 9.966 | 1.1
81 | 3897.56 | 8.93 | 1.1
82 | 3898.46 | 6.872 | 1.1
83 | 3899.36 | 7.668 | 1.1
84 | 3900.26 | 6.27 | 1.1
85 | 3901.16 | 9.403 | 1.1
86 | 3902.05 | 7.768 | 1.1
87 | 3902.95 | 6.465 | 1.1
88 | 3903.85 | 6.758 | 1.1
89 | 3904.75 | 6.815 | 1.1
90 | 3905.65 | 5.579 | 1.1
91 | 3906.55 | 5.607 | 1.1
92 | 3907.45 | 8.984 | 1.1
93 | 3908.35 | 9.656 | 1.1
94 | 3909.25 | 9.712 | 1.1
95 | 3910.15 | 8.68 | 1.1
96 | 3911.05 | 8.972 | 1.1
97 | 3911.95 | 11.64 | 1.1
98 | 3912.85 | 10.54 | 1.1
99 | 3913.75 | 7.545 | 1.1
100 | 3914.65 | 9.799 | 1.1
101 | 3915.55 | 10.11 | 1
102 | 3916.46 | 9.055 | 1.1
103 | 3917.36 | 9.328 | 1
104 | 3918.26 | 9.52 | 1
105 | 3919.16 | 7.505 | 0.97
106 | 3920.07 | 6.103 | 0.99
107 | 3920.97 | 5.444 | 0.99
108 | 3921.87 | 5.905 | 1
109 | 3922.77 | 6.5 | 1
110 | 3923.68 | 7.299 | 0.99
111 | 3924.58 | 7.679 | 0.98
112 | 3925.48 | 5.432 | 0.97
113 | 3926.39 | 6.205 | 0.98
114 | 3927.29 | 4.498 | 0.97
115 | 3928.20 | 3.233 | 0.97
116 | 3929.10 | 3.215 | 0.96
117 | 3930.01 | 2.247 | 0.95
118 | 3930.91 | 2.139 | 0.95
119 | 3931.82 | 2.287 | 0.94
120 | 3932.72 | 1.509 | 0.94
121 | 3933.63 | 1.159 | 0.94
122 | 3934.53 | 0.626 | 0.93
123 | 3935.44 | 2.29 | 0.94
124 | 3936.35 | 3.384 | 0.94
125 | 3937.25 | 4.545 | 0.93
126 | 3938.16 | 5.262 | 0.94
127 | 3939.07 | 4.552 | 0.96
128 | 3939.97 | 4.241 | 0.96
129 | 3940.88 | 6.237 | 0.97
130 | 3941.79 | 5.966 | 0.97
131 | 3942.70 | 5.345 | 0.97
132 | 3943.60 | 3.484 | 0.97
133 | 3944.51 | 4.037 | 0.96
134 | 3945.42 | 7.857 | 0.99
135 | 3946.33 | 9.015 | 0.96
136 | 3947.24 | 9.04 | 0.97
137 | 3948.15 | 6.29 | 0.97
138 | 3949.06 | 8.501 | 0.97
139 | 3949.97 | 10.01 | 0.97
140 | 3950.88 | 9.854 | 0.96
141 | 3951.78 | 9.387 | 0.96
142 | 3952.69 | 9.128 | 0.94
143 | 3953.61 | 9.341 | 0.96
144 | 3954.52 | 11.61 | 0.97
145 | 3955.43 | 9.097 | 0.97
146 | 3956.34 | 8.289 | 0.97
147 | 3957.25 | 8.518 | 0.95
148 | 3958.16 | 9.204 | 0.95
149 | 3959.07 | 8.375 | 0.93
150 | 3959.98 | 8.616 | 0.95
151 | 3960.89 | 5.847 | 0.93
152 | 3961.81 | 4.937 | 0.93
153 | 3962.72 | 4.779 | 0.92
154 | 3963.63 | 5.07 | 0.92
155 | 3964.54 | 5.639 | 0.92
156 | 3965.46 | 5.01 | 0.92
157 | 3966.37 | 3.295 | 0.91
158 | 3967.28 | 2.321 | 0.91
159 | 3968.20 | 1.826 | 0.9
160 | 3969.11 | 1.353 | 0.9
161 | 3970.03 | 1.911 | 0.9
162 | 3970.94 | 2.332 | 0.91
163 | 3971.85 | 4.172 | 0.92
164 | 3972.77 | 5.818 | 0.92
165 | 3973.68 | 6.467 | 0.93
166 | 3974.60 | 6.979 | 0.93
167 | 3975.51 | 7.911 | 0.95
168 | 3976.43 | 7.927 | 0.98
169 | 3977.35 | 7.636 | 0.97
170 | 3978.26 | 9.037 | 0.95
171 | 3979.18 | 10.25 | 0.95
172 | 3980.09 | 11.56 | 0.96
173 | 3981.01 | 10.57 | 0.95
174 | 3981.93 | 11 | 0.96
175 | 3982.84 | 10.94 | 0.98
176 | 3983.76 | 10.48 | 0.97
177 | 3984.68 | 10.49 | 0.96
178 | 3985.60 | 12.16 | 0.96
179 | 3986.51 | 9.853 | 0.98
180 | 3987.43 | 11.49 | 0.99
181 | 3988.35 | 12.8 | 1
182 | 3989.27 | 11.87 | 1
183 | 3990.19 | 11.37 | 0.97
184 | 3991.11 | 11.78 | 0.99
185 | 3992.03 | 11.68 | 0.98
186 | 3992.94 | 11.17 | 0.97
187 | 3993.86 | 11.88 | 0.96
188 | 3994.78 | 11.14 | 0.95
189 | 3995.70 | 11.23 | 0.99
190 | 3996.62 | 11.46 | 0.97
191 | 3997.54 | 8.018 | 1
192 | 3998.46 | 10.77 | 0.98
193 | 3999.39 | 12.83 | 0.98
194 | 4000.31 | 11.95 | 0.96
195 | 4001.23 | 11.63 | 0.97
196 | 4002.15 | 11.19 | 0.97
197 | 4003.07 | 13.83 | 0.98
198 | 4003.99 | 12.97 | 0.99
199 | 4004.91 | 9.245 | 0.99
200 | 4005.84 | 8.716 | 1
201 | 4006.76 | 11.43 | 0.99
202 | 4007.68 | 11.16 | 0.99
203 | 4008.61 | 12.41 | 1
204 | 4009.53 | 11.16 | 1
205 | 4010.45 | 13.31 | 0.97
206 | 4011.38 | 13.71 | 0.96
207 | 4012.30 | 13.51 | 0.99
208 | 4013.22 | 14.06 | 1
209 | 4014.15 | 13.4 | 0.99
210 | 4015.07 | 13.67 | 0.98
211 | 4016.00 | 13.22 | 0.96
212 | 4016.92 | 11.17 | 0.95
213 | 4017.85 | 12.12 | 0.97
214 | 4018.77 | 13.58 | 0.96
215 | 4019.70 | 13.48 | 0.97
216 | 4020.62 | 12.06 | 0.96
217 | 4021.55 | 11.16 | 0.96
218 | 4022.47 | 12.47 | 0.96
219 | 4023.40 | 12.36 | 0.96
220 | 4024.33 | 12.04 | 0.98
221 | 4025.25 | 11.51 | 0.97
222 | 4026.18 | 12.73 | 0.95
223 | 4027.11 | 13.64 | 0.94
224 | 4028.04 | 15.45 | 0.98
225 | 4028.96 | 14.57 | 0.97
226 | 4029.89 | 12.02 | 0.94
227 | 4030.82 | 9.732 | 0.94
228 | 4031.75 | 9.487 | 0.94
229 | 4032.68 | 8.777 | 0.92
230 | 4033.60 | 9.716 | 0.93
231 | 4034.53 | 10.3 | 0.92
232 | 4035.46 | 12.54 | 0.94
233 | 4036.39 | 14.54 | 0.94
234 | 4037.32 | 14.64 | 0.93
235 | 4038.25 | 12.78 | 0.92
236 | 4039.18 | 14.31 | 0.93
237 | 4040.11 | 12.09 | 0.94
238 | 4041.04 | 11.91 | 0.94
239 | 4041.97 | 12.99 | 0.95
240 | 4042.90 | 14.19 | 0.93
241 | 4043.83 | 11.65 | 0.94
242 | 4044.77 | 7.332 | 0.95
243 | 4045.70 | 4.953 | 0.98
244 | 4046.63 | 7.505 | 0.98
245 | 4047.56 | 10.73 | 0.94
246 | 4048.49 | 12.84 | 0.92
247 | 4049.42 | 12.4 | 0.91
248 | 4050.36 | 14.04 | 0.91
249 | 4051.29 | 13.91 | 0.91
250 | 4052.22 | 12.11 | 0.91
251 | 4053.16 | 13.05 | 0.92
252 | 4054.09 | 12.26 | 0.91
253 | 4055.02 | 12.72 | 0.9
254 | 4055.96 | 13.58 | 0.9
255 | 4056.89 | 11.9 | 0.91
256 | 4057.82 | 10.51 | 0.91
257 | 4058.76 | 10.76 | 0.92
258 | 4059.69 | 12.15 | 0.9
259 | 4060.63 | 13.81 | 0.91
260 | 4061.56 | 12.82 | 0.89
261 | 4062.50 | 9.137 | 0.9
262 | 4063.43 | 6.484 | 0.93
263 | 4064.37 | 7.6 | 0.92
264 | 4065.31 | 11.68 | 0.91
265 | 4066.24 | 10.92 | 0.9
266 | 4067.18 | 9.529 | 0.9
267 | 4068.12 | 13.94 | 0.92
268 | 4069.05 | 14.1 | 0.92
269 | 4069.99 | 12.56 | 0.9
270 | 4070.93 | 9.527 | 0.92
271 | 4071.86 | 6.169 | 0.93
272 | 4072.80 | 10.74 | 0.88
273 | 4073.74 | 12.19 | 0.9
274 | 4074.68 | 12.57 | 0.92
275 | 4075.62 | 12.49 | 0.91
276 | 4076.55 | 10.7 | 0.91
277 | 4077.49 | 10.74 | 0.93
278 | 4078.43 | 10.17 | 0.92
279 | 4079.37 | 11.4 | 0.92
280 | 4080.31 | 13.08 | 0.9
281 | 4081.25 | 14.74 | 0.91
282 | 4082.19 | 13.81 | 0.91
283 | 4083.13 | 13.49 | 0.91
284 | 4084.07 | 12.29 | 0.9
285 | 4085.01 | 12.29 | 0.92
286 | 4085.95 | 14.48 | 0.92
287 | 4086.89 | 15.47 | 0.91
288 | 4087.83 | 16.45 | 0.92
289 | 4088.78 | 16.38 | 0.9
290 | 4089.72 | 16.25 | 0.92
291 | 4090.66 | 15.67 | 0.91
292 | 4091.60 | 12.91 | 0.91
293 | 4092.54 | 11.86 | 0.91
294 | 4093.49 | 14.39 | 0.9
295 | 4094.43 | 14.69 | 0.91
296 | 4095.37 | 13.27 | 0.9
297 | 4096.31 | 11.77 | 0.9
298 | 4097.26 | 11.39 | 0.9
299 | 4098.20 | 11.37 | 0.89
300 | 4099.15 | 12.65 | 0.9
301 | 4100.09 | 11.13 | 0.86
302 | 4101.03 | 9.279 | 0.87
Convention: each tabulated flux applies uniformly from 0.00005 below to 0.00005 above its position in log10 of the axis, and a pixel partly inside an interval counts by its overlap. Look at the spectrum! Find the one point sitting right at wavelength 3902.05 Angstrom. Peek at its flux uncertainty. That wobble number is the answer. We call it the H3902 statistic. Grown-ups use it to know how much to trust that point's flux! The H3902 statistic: 1.10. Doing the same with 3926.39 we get 0.98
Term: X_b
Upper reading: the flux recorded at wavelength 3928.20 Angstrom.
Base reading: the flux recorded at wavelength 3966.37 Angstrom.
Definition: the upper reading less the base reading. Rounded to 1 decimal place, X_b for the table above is -0.1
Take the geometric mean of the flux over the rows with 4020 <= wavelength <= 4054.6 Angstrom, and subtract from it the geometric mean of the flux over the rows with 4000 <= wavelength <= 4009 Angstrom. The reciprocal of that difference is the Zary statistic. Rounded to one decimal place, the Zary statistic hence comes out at 3.3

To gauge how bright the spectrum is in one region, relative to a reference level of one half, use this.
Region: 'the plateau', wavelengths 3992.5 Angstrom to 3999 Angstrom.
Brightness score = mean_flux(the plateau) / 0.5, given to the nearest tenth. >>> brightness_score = 21.6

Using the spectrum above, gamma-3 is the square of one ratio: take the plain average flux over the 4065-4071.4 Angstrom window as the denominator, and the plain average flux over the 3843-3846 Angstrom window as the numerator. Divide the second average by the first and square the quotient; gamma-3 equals 0.5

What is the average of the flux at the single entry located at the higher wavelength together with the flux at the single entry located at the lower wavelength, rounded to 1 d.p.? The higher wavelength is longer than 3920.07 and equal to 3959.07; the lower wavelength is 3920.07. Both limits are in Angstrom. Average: 7.2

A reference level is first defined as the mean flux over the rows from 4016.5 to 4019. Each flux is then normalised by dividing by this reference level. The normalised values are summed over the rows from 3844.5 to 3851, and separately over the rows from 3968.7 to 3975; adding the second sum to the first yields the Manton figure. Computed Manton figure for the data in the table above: 7.0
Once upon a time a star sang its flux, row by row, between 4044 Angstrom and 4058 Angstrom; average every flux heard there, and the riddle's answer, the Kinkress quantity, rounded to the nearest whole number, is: 11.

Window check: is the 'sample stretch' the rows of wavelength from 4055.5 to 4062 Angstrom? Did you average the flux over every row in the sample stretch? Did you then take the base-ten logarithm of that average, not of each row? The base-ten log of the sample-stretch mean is 1.1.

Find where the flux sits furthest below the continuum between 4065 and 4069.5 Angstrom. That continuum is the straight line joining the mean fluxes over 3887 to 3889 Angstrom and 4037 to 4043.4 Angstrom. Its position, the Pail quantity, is 4067.18 Angstrom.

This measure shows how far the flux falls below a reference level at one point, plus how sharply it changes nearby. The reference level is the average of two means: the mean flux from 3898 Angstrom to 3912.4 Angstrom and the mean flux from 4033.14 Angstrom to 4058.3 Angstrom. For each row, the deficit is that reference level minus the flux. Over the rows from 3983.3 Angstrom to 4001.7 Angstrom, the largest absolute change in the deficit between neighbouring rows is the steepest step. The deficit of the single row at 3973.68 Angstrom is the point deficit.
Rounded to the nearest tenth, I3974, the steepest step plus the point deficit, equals 6.9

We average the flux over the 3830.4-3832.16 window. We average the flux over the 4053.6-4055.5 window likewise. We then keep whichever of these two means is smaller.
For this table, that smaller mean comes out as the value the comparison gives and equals 1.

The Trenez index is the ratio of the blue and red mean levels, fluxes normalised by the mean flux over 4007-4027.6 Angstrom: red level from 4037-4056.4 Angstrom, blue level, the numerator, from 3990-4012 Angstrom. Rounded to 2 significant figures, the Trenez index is 0.96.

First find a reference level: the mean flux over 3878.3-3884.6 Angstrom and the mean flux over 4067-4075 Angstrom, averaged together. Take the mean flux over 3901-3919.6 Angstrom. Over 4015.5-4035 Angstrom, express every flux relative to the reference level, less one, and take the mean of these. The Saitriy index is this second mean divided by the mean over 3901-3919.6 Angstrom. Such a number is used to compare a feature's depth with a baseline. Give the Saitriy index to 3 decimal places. 0.039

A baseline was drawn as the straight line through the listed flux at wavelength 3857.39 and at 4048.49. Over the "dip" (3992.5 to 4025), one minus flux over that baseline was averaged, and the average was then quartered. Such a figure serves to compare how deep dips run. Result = -0.018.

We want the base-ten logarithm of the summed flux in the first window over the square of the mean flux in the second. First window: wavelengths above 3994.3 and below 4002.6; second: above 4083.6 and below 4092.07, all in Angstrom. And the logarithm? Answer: -0.33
